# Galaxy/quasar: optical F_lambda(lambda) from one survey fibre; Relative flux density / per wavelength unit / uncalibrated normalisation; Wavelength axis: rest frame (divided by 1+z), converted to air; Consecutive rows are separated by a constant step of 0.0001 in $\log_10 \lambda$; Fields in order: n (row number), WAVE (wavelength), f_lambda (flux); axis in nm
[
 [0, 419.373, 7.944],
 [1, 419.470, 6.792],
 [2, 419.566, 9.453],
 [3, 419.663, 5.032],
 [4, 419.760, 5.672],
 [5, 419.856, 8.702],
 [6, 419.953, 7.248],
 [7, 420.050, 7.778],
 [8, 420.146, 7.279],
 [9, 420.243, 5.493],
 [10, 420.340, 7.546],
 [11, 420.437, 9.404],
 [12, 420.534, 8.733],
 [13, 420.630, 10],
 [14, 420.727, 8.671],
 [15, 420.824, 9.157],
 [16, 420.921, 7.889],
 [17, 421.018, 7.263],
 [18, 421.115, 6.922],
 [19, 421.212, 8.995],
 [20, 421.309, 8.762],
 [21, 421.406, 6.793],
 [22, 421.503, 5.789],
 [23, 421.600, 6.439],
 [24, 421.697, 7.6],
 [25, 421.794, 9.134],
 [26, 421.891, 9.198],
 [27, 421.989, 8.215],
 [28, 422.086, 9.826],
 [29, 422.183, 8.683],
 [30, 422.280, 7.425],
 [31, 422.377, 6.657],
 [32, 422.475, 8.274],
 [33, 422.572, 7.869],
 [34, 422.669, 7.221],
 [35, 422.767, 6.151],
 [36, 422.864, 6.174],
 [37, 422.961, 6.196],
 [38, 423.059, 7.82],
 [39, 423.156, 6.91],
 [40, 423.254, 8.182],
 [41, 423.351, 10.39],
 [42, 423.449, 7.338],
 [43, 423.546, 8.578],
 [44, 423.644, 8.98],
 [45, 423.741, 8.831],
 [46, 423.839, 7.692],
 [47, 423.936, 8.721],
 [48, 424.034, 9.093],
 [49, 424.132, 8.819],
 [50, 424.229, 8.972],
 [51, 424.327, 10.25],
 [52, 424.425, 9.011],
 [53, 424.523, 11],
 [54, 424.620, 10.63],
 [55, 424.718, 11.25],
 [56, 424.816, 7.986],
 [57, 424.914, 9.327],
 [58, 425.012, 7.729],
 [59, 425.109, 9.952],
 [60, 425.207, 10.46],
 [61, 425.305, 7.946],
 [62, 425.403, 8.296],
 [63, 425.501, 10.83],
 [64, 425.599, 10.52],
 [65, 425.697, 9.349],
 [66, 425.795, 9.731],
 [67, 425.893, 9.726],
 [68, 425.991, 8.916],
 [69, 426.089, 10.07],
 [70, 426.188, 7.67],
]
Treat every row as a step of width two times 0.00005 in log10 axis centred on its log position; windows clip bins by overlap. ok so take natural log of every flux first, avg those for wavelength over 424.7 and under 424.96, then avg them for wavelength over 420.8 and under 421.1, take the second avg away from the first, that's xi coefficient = 0.16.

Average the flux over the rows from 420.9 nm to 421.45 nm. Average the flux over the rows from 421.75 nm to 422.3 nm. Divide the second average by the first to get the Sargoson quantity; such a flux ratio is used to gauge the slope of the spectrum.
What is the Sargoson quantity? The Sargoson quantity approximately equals 1.13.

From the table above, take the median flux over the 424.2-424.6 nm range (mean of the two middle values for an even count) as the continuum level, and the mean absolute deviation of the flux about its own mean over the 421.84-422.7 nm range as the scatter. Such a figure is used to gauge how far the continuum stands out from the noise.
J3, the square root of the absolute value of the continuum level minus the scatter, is 2.98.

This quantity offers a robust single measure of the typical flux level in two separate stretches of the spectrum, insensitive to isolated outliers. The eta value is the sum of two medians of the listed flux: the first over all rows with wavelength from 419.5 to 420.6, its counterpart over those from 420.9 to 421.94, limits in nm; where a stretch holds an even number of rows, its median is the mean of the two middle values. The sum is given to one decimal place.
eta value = 15.1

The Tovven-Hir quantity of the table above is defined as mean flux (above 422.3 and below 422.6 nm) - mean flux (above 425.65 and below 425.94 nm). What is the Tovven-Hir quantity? -2.0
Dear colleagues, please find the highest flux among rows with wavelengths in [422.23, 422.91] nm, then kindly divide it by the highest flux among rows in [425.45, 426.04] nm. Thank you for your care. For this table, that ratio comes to 0.76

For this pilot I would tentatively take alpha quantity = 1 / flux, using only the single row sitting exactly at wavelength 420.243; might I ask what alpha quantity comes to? 0.182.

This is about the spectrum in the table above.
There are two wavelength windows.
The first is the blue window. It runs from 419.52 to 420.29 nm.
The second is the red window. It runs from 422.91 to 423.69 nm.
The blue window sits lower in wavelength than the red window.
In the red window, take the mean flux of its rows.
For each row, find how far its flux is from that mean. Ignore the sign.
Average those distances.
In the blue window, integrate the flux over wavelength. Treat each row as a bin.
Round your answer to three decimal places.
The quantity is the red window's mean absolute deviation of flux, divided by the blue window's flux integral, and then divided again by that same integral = 0.033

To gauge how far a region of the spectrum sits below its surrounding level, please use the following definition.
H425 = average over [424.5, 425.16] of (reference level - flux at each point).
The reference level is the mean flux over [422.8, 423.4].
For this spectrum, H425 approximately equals -2.1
